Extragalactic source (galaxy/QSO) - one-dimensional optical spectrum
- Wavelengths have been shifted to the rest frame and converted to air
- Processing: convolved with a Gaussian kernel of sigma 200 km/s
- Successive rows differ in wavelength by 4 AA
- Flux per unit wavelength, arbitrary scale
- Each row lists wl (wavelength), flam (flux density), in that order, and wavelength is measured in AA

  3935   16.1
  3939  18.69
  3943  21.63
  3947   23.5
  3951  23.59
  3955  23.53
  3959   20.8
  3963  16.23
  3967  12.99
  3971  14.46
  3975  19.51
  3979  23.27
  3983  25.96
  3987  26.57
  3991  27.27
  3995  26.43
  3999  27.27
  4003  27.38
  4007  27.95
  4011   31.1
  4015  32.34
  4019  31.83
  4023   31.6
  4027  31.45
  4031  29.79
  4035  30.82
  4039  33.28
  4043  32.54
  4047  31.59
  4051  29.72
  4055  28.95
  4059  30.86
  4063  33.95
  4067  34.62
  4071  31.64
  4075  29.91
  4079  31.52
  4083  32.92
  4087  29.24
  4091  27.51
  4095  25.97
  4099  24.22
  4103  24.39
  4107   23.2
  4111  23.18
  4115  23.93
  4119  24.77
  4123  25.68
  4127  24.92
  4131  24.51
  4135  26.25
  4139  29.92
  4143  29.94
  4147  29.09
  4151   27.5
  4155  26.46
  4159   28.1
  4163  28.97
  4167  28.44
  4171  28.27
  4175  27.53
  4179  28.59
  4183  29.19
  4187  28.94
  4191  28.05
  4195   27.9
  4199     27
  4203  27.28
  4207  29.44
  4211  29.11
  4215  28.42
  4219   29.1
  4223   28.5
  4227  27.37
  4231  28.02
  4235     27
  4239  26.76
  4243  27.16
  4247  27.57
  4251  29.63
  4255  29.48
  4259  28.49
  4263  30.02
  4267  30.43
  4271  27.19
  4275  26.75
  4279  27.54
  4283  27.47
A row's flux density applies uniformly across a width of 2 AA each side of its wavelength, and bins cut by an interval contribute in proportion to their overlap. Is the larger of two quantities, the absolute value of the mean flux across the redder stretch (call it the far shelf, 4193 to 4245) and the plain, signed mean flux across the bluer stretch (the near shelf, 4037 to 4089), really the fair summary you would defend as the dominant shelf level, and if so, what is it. 31.6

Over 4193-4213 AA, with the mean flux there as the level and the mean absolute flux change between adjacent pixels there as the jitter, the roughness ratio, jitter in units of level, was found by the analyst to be 0.033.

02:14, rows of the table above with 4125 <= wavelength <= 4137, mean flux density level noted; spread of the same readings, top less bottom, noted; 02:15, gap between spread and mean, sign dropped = 23.5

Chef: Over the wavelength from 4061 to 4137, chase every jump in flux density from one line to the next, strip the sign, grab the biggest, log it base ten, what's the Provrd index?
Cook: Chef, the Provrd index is 0.57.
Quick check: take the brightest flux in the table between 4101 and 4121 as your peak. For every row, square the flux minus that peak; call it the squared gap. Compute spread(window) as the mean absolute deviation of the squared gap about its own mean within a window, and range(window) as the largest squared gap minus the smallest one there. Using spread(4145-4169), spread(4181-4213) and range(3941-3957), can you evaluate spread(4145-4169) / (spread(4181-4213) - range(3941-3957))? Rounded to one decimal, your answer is -1.7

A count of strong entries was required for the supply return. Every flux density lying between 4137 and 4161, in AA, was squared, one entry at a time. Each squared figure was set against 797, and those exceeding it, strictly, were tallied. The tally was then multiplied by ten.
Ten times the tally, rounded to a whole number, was 30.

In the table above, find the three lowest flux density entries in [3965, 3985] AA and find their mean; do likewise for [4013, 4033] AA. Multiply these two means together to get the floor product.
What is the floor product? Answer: 484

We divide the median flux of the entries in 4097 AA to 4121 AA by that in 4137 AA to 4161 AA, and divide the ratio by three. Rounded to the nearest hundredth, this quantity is 0.28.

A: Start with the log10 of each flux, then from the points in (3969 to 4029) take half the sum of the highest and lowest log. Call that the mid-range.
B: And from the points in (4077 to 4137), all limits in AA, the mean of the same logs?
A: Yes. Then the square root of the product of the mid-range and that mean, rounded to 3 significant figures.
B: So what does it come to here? 1.37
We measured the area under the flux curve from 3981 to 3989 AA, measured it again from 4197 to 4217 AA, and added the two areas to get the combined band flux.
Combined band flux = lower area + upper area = 775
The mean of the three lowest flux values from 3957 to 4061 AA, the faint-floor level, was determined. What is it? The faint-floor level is 14.6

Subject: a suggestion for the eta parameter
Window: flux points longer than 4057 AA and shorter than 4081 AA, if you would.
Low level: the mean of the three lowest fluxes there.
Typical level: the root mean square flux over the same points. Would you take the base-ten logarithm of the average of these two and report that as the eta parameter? 1.50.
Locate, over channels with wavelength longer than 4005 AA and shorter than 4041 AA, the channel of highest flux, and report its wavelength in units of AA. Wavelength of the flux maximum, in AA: 4039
